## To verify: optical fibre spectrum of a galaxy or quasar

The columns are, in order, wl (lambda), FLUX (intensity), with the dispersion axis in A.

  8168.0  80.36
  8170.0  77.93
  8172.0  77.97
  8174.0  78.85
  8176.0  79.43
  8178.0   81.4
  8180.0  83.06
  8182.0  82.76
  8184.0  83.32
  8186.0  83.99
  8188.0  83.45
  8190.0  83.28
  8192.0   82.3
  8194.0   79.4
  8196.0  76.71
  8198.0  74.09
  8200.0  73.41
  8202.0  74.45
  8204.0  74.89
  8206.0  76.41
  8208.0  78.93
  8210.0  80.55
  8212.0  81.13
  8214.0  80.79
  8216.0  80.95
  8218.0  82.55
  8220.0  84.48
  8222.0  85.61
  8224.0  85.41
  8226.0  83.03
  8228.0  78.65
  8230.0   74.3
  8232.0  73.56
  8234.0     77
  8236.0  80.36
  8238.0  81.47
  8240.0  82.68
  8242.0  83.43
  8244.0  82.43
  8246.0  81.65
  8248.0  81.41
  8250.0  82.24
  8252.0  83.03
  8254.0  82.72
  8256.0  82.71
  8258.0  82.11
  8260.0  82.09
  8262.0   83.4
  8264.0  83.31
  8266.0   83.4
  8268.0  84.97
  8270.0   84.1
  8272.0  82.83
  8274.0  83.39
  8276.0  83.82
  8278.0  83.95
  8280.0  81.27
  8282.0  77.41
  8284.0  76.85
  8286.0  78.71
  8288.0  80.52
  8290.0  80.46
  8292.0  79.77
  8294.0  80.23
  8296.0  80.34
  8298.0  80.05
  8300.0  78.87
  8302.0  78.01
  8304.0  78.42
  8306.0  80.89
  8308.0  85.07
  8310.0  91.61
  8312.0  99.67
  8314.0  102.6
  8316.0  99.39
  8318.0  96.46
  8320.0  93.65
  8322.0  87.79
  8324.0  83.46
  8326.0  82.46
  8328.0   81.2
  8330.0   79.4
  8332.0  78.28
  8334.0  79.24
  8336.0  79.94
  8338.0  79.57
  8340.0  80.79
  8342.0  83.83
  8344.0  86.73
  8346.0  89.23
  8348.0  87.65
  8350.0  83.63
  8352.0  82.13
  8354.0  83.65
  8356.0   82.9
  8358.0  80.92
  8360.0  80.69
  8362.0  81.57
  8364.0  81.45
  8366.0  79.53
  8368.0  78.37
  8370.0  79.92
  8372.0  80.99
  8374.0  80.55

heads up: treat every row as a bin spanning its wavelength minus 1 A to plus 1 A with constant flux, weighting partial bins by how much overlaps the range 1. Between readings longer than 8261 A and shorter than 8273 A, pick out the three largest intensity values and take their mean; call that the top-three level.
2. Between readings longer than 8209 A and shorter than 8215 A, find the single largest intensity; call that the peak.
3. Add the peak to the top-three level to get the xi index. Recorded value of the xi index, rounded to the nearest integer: 165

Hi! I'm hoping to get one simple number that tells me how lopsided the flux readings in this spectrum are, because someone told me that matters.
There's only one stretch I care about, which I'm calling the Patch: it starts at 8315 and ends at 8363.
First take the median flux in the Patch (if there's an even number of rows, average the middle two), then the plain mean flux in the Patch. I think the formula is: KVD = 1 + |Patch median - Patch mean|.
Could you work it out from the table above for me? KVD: 2.7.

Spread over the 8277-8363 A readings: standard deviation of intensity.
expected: 6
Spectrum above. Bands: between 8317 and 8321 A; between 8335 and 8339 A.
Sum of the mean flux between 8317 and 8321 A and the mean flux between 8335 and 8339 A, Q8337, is 175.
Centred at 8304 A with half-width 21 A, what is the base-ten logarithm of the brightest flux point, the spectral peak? 2.01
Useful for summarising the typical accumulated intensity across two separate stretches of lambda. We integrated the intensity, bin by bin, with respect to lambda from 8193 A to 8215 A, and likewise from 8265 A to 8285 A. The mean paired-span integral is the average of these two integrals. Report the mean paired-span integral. 1673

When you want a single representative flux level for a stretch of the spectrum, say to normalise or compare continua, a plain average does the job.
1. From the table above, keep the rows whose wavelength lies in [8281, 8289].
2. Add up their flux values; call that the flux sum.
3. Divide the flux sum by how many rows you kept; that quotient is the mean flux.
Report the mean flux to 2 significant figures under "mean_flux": 78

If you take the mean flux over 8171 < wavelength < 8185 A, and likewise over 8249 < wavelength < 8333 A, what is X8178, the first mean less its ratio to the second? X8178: 80.0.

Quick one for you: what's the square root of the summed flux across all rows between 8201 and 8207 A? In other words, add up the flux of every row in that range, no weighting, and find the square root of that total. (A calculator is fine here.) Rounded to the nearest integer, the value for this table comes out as 15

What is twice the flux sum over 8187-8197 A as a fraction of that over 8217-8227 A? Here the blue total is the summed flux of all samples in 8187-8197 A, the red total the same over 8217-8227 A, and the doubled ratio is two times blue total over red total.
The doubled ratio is 1.92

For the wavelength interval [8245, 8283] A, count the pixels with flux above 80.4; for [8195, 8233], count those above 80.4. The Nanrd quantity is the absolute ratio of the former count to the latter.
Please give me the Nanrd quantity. 2.00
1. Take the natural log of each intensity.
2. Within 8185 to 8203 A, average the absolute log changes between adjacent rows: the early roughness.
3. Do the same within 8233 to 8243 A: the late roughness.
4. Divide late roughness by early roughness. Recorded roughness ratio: 1.1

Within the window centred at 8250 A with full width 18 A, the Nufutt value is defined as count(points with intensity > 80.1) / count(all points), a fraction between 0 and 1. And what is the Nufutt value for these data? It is 1.0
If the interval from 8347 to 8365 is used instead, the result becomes 1.0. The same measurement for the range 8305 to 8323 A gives 1.0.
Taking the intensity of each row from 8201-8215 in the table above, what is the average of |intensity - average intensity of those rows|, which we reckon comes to 2.5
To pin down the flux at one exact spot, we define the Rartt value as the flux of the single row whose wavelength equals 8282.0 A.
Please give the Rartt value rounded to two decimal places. 77.41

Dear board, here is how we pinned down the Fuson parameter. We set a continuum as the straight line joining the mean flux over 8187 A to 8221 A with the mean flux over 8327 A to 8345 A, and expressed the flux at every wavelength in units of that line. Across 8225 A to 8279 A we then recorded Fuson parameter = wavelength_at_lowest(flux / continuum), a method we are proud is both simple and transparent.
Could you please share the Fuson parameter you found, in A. 8232.0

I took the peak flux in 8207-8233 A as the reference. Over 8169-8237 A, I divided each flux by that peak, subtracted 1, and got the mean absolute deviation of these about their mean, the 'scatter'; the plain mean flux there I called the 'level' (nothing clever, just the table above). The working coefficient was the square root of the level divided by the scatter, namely 48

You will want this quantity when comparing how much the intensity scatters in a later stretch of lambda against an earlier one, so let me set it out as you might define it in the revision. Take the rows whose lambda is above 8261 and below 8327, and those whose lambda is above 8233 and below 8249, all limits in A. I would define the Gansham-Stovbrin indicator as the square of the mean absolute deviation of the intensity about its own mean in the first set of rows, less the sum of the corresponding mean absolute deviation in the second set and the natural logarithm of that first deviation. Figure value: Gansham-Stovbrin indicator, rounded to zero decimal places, 21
